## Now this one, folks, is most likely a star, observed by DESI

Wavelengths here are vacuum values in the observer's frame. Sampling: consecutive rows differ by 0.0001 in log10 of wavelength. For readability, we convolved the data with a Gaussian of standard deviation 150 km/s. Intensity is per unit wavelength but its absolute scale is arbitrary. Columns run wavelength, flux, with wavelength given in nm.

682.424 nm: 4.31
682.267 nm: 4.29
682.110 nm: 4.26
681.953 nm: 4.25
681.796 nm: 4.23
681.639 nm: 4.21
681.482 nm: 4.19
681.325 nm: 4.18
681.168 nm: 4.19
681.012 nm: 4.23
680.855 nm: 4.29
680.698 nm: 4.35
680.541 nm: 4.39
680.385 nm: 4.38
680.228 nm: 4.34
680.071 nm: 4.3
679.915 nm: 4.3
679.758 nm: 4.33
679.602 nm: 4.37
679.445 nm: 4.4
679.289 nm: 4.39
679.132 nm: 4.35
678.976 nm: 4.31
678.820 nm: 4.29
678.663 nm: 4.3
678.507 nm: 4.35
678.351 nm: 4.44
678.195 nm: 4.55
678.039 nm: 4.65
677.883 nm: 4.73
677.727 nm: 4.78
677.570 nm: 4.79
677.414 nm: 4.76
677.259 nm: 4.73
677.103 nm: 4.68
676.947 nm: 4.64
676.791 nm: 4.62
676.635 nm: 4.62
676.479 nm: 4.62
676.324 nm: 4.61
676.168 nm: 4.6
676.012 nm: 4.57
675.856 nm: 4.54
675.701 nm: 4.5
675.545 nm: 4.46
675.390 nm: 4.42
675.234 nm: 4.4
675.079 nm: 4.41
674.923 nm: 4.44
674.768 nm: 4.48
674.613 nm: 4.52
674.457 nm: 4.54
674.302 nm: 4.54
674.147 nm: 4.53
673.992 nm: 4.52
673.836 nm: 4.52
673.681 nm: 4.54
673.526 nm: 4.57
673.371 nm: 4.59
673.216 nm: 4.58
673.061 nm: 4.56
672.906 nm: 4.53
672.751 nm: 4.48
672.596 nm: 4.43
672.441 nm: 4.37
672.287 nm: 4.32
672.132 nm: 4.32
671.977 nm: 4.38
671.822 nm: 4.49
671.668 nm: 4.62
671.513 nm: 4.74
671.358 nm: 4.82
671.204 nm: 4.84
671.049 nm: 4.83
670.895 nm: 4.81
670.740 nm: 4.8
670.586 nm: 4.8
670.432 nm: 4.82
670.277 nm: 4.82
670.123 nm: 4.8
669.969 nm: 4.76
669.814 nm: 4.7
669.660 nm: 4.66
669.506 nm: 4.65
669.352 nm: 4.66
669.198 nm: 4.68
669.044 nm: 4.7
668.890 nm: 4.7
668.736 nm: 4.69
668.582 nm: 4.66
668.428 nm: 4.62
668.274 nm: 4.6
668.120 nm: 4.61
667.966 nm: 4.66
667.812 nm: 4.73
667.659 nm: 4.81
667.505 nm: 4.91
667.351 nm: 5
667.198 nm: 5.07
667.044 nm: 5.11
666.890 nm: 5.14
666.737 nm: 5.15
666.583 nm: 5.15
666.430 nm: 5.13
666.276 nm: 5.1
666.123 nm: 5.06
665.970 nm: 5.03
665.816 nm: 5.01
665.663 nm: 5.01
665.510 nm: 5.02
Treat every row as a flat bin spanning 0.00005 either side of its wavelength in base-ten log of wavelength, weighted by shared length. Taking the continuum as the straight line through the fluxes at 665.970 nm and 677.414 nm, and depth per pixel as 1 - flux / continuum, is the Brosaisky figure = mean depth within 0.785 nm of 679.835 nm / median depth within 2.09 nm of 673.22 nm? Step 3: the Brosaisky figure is 1.1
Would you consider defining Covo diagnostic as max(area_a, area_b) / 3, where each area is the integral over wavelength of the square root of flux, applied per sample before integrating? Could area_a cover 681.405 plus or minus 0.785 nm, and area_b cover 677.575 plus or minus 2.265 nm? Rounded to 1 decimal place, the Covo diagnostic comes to 3.2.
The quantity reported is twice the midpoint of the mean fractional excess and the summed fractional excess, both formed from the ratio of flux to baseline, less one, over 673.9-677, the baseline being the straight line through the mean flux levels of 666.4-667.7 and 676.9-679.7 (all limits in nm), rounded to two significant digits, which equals -0.58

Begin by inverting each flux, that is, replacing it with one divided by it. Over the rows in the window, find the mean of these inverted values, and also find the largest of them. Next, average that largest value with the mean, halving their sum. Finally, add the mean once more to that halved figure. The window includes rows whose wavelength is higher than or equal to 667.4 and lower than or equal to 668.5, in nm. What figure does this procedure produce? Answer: 0.43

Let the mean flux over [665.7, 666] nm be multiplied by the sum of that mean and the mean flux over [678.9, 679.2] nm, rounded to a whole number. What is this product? 47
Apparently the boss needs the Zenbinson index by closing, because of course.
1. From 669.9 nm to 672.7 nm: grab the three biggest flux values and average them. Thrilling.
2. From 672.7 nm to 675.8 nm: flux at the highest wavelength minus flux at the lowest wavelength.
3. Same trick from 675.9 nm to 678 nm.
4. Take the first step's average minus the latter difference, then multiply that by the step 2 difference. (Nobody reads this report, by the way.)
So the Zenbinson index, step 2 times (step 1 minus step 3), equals 0.1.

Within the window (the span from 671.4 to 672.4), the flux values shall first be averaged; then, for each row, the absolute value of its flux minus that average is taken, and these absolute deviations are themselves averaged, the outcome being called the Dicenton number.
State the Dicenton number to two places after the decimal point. 0.14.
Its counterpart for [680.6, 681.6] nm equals 0.05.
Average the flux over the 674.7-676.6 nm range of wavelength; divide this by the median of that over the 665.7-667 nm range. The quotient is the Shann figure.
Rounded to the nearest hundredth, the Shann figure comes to 0.88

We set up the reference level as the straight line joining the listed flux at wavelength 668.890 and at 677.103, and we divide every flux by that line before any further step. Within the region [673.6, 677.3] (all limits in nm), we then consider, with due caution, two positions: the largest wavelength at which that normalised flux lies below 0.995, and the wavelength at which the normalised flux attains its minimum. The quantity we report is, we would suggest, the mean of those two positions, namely 676.09 nm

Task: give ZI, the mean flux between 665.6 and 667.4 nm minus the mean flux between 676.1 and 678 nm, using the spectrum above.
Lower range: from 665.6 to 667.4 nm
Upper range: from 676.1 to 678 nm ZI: 0.40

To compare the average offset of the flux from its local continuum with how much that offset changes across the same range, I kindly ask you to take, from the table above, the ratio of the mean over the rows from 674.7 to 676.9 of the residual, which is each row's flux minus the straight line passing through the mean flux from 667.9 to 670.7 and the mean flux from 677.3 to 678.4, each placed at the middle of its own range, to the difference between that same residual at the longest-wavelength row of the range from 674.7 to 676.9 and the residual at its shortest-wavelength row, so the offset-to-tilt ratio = -1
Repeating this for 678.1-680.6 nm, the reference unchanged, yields 2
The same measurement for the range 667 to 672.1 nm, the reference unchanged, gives 0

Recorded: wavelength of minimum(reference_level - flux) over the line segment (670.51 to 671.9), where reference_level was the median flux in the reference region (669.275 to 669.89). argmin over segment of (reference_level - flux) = 671.204 nm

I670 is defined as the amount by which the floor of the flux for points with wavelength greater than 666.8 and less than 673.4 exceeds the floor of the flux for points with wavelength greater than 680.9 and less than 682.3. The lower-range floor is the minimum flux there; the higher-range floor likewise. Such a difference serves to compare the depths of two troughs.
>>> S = 0.1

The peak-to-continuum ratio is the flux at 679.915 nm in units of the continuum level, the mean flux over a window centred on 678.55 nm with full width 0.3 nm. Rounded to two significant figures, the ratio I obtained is 0.99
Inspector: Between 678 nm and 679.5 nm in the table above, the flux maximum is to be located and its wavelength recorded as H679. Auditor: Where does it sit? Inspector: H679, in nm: 678.039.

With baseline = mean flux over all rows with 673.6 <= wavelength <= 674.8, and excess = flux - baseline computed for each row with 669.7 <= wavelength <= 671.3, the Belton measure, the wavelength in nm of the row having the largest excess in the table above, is 671.204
